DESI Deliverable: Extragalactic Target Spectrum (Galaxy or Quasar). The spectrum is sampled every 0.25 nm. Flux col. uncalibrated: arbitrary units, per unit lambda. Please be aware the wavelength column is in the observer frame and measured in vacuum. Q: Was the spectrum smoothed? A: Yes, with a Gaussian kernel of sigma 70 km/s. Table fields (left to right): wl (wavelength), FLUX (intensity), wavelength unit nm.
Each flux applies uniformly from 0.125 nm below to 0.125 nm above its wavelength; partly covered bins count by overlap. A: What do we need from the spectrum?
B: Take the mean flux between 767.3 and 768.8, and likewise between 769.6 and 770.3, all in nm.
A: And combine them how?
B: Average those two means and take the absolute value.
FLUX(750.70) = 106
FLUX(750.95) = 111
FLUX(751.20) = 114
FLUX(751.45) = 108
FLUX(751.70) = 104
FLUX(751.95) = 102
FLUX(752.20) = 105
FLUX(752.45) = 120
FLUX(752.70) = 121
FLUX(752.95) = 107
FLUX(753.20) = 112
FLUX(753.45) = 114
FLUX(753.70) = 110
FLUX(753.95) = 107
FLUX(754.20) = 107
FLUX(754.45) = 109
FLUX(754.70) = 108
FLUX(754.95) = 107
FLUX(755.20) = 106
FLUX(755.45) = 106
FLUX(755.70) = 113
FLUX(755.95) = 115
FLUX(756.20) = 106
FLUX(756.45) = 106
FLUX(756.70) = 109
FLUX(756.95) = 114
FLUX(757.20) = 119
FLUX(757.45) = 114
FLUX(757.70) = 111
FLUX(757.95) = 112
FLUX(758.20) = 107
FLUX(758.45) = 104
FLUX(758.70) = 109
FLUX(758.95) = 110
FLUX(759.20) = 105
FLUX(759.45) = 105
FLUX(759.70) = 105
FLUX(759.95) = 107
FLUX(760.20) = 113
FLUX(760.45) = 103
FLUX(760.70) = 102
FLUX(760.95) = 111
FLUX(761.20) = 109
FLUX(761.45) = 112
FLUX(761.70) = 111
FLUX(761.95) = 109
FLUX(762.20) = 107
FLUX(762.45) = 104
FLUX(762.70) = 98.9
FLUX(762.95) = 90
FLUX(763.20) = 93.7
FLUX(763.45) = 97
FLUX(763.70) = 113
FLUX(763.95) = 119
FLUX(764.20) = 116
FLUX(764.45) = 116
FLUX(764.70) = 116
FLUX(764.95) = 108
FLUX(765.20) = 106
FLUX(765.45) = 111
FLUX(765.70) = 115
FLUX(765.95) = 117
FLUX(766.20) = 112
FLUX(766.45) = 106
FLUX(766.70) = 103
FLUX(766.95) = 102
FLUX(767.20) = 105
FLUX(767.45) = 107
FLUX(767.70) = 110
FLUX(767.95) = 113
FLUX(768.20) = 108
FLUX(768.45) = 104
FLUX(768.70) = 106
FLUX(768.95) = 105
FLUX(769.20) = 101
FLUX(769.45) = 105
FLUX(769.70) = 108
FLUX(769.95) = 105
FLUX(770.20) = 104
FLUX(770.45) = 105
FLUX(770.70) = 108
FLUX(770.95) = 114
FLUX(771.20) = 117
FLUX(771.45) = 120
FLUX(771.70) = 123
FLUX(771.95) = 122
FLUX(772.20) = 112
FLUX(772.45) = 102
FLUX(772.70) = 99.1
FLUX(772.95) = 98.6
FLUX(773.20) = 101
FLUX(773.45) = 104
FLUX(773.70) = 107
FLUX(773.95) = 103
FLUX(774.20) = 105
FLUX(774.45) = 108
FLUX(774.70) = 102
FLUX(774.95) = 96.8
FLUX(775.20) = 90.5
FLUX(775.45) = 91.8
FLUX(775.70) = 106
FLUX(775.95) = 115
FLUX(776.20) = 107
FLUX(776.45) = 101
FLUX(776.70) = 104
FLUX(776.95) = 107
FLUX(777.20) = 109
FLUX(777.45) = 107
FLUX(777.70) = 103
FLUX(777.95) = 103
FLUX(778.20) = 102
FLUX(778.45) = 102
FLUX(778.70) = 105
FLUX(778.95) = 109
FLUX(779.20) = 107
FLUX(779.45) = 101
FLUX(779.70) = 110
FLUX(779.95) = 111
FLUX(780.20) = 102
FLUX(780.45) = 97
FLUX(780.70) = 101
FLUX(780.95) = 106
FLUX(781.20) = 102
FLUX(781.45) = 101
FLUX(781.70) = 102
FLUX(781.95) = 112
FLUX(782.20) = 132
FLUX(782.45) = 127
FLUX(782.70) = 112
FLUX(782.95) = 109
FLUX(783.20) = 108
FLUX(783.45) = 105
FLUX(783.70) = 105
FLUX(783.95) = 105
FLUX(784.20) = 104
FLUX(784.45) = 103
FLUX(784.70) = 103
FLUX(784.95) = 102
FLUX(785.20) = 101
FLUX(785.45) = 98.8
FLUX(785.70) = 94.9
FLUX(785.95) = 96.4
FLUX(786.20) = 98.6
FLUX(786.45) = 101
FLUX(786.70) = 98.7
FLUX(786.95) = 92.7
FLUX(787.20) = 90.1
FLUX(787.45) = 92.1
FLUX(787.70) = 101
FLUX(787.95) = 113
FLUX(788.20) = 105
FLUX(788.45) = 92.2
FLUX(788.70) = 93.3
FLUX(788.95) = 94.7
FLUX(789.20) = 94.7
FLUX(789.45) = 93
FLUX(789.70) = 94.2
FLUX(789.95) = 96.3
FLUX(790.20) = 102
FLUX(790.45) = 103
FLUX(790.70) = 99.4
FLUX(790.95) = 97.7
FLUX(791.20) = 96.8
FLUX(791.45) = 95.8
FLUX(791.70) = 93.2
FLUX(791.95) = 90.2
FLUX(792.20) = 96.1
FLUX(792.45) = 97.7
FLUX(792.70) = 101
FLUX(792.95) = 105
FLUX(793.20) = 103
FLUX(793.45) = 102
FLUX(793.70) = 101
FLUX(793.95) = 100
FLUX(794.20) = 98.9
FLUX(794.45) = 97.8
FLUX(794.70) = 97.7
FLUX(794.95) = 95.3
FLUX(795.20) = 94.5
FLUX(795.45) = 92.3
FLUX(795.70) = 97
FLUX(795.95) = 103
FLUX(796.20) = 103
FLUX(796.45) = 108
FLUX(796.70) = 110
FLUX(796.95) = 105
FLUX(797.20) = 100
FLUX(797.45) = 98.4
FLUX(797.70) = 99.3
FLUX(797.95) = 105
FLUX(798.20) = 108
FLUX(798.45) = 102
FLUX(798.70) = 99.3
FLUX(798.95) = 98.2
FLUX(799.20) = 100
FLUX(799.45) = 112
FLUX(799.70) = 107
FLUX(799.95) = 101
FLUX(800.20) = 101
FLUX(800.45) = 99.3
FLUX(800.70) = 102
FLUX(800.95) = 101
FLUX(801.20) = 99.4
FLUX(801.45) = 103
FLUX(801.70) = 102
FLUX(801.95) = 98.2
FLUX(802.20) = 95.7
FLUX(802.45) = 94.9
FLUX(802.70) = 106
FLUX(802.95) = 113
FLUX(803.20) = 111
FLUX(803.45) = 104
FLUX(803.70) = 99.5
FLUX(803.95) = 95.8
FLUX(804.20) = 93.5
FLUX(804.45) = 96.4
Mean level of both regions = 107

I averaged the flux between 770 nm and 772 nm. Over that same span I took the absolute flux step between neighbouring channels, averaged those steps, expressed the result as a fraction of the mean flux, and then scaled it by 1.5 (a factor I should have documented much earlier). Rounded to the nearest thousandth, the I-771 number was 0.038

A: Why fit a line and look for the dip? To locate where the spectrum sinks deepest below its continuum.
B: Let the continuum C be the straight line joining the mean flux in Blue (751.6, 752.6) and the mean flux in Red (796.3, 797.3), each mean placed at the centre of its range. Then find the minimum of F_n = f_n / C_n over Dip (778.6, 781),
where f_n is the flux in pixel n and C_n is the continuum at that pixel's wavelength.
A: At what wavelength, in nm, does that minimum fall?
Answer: 780.45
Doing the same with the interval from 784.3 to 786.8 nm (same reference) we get 785.70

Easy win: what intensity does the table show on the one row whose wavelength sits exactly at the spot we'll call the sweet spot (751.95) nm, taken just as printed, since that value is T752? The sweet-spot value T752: 102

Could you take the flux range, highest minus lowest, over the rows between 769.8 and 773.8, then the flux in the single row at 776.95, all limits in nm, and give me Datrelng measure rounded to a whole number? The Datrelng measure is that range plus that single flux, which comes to 131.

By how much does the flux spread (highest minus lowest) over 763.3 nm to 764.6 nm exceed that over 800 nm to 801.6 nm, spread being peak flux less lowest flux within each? 18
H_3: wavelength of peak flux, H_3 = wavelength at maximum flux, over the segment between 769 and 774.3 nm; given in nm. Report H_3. 771.70 nm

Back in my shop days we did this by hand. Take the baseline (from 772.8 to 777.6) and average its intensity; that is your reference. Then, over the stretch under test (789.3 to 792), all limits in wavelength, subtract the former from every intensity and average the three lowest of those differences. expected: -11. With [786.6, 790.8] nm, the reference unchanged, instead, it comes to -12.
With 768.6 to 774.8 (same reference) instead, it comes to -4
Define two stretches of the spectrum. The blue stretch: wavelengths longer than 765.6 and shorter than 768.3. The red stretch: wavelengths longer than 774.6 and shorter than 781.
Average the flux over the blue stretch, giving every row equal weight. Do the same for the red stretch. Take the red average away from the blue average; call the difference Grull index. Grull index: 5.2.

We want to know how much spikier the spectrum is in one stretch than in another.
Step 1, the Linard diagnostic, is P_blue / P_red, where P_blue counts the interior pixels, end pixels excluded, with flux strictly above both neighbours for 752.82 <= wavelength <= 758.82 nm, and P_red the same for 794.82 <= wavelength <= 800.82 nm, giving 1.7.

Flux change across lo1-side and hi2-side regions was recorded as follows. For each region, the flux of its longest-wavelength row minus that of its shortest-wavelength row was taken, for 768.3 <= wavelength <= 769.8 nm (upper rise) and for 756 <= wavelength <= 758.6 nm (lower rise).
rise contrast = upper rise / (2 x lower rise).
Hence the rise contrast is -1.0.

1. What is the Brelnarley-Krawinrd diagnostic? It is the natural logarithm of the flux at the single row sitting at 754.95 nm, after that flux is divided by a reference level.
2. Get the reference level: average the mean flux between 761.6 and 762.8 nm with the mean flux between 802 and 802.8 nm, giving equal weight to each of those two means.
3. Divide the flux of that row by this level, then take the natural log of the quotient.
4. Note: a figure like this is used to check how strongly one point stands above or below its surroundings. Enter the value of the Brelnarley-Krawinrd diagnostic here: 0.04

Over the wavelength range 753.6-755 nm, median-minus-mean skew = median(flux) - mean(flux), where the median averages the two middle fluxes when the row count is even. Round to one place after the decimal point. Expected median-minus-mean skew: -0.5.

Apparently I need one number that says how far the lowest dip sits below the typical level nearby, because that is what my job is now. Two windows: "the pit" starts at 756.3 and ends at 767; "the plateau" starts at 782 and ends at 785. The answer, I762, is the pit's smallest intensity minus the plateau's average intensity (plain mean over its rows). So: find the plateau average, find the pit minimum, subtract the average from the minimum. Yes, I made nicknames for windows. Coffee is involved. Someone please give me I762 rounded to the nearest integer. -20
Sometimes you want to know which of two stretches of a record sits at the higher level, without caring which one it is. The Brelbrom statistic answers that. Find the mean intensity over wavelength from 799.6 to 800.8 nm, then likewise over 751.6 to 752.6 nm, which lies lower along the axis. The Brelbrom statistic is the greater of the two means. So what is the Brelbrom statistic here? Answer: 108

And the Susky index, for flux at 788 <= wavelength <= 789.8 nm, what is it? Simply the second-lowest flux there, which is 93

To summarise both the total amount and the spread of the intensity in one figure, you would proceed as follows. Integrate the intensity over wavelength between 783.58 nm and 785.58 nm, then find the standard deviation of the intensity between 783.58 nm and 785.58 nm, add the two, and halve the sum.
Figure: 104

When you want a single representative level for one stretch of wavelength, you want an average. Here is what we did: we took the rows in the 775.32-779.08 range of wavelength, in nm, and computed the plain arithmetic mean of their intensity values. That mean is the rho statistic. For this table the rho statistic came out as 105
